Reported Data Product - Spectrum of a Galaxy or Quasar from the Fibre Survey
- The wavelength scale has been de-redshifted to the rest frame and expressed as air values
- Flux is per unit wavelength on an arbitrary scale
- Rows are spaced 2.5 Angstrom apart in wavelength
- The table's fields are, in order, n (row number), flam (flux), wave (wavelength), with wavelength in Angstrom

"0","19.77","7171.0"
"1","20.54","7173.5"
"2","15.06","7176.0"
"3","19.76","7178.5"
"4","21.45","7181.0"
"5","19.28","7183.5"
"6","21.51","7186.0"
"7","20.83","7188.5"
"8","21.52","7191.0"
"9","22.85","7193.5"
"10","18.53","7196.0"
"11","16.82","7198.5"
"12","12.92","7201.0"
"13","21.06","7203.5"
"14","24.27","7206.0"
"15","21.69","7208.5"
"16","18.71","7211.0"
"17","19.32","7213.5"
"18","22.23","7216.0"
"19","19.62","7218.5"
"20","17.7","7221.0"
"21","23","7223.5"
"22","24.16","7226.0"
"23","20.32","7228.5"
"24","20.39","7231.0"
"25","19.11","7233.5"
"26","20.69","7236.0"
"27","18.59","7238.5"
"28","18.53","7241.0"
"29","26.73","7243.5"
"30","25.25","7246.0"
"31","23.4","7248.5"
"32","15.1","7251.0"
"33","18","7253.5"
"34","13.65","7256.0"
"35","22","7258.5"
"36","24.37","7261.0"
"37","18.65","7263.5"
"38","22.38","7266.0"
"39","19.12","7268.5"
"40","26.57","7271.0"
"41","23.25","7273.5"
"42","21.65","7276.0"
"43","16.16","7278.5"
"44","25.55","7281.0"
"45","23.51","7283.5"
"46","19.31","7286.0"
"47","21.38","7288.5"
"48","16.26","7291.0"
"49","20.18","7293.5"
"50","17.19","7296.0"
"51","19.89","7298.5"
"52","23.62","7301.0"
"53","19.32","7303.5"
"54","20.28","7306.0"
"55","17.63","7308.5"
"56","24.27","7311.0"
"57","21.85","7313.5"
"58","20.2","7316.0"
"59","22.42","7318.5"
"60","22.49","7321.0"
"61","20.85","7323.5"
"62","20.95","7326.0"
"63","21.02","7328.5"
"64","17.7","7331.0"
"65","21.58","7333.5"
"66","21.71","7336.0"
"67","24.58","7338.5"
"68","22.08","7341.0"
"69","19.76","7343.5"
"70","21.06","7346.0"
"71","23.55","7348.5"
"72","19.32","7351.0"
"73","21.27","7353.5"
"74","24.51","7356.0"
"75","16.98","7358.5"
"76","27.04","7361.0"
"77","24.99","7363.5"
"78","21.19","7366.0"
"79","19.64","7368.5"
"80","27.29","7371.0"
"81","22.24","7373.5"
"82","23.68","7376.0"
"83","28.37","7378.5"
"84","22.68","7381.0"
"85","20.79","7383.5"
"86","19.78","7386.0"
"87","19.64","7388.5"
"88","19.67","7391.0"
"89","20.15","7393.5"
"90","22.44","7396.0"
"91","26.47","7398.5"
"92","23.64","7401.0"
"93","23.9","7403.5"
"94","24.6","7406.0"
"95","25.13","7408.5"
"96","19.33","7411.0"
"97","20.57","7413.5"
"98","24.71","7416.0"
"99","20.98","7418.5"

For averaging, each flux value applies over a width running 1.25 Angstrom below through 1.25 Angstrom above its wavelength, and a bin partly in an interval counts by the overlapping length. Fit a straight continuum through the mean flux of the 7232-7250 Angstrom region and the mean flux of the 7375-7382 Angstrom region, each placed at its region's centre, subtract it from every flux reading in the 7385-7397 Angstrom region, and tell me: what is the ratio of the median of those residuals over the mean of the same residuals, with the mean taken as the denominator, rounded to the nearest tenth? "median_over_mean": 1.1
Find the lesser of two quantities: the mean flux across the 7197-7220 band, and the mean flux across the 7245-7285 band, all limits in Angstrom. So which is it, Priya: 19.6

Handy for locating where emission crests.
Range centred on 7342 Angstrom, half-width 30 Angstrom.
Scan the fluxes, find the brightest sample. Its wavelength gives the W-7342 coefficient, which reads 7371.0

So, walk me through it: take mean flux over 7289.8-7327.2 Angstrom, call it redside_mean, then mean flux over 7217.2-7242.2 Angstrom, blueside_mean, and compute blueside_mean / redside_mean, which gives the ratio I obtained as 0.99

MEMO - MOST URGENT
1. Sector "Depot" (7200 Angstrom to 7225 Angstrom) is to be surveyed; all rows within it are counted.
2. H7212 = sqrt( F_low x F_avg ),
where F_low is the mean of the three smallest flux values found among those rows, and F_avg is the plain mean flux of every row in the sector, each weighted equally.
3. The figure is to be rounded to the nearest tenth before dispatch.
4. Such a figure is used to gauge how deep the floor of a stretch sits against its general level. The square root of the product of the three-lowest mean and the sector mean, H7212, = 18.2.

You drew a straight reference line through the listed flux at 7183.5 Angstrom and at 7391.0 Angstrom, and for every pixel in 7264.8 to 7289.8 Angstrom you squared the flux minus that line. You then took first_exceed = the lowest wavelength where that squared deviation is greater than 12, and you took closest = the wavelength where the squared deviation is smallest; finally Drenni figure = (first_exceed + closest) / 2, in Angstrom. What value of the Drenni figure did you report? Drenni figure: 7278.5 Angstrom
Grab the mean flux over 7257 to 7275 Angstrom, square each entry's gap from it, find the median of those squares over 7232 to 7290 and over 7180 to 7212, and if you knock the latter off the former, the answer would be 8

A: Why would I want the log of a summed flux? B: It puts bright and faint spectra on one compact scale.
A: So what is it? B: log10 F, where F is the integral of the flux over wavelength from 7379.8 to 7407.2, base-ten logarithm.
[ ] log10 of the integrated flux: 2.78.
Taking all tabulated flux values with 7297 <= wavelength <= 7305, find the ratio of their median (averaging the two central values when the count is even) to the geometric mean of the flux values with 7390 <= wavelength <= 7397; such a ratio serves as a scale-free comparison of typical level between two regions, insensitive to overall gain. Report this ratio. 0.96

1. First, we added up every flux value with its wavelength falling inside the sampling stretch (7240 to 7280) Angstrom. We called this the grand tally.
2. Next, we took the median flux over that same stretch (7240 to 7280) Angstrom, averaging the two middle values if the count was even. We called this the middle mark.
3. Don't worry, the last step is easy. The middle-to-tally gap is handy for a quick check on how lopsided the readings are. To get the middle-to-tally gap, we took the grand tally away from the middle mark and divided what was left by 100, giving -3.13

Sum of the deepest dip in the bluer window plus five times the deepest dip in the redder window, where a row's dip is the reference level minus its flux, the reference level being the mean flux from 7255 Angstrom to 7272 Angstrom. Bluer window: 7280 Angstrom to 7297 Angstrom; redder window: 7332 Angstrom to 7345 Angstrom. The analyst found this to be 11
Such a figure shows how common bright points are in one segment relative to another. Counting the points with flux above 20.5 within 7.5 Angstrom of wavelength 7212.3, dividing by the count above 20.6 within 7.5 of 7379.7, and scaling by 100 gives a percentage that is 60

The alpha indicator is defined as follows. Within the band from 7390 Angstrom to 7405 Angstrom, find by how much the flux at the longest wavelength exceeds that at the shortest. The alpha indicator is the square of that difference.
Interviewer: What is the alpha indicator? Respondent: 18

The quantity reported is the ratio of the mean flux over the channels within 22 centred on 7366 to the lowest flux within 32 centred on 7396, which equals 1.19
